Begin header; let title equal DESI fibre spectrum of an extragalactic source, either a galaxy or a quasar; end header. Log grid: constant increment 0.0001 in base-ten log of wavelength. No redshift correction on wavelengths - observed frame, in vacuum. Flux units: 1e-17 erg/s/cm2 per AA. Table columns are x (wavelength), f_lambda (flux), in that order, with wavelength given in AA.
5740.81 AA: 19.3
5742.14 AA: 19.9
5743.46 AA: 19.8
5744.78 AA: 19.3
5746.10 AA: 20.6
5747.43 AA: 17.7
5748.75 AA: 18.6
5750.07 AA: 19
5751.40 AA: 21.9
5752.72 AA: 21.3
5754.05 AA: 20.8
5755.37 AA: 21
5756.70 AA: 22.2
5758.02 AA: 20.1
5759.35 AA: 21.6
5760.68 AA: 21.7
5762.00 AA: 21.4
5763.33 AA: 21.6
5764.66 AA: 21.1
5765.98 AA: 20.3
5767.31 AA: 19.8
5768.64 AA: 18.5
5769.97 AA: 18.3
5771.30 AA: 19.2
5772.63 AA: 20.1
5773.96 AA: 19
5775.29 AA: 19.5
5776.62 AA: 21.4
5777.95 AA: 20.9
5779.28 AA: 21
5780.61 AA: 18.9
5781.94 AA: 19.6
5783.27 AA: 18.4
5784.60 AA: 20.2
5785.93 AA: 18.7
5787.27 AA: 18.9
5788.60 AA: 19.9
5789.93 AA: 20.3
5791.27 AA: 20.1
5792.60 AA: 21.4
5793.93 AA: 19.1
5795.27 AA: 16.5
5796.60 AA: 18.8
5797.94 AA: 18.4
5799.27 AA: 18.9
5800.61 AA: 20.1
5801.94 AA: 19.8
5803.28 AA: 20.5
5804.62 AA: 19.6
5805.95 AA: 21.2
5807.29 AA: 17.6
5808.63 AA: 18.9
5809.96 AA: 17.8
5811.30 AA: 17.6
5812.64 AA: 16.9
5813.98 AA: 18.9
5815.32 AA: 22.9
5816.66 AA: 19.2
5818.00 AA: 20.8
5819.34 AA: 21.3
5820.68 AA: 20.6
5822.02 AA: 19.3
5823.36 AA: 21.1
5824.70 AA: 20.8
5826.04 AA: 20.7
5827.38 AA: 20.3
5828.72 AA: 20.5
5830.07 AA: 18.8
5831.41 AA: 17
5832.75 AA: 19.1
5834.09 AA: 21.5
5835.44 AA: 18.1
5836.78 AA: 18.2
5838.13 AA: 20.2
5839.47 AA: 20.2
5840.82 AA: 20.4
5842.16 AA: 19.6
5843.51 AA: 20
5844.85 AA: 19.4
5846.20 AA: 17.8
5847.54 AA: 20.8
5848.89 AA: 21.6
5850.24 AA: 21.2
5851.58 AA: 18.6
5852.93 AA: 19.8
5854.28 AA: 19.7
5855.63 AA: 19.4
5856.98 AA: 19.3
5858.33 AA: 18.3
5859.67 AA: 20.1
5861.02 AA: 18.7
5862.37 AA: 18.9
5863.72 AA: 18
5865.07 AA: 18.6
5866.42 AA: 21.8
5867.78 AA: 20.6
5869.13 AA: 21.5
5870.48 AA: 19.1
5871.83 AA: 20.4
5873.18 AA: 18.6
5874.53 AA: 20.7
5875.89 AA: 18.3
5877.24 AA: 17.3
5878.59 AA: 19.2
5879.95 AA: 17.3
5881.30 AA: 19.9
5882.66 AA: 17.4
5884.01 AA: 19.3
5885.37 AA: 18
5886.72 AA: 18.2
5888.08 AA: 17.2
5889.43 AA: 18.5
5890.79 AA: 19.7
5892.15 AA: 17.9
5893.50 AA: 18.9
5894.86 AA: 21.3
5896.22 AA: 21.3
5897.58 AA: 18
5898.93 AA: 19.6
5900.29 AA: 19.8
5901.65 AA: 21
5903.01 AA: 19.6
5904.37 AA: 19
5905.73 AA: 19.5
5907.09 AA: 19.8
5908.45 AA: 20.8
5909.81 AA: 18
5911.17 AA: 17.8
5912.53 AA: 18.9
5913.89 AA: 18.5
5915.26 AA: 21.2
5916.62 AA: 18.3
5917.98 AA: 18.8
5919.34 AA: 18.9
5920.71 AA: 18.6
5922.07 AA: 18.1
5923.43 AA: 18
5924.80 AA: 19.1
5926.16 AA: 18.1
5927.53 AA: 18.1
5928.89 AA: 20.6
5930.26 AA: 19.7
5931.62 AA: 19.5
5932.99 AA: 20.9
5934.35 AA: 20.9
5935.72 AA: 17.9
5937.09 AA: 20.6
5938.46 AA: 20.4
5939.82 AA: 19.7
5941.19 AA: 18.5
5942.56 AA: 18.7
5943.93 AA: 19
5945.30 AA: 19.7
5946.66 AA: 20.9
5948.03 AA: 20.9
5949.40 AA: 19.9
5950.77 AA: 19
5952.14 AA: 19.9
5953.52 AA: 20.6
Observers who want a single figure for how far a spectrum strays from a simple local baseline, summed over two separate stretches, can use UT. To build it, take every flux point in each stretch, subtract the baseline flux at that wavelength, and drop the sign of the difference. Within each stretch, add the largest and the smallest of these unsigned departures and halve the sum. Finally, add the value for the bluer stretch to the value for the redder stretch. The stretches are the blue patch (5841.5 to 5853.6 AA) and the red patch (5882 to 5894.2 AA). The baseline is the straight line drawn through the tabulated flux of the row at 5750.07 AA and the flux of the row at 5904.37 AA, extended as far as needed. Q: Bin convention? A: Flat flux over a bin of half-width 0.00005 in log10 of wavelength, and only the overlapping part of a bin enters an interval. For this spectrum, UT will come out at 2.45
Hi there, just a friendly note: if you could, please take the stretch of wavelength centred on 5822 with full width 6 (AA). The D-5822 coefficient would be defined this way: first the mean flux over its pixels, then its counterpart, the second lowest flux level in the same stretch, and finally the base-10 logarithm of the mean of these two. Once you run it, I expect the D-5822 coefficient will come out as 1.31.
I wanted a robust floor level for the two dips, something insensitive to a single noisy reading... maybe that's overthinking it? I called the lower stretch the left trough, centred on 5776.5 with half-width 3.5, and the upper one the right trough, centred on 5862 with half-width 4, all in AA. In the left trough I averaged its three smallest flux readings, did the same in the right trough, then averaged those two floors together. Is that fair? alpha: 19.05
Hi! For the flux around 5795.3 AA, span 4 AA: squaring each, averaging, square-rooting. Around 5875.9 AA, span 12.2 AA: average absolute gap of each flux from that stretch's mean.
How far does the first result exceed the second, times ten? 172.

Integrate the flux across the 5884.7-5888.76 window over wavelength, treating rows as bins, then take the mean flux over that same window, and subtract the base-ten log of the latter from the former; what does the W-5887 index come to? 71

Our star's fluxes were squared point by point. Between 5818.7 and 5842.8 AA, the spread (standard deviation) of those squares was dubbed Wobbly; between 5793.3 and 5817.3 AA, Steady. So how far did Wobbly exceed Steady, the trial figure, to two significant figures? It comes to -13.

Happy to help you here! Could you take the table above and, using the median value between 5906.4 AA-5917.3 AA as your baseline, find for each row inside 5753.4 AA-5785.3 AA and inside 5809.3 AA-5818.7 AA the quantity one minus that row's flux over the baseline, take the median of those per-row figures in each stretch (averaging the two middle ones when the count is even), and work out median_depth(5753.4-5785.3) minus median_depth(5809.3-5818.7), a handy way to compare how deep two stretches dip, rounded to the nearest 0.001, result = -0.072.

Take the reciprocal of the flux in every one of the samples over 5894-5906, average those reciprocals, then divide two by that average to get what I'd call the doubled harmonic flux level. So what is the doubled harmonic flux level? 39.7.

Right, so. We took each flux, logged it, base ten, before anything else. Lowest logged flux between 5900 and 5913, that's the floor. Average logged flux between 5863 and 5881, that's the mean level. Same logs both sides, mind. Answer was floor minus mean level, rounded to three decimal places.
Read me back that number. -0.035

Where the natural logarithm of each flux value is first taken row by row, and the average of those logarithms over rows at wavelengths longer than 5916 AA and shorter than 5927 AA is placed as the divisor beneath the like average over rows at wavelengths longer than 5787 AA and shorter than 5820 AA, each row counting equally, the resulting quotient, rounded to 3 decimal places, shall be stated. 1.016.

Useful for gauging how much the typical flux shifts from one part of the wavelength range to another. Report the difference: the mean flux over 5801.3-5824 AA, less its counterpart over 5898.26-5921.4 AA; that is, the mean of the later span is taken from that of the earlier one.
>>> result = 0.3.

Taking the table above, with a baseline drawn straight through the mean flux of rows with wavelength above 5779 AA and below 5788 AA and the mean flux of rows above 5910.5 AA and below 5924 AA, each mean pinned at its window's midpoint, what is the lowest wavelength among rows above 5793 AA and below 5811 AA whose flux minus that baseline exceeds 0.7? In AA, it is 5800.61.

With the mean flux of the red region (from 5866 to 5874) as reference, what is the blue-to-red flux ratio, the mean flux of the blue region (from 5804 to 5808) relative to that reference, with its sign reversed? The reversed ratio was -0.96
